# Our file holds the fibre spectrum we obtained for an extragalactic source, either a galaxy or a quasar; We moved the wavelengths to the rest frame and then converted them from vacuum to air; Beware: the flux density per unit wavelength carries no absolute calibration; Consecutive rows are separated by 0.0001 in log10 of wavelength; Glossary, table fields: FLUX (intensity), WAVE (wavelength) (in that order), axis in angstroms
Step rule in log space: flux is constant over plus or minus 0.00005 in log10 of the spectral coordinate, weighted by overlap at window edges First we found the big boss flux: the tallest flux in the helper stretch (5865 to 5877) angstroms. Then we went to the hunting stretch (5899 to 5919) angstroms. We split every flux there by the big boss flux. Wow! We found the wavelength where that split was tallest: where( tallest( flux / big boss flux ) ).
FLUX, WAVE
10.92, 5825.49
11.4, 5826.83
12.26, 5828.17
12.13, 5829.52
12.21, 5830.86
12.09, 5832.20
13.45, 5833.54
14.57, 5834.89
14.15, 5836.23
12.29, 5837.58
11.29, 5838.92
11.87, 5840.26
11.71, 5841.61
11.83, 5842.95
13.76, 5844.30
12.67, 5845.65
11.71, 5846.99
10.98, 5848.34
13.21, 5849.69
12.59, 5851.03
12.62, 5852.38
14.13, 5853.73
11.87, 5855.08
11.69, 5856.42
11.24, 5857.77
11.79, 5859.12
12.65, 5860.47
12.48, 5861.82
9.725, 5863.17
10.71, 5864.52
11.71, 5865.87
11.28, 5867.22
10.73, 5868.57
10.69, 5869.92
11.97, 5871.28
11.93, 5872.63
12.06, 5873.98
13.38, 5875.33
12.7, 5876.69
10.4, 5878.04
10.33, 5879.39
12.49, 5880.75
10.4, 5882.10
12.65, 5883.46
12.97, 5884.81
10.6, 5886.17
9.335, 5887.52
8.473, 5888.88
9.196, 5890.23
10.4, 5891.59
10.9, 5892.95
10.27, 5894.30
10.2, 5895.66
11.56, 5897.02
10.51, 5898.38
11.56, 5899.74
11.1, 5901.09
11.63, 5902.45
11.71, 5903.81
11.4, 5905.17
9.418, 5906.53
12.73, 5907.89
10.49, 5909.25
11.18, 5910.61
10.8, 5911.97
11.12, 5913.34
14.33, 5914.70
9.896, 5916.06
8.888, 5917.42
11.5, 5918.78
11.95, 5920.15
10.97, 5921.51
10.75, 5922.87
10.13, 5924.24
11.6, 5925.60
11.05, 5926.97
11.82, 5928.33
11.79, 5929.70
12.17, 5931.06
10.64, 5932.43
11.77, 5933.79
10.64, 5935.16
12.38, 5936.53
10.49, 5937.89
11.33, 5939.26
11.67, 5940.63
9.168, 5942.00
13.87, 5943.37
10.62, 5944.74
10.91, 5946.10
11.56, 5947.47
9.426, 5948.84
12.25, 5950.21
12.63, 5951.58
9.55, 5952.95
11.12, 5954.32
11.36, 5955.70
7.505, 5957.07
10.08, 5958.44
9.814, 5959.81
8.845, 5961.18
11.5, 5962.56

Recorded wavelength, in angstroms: 5914.70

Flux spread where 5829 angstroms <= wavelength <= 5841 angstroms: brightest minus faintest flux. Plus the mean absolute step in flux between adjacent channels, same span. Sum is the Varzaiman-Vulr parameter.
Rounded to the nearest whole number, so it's 4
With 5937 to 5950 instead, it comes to 7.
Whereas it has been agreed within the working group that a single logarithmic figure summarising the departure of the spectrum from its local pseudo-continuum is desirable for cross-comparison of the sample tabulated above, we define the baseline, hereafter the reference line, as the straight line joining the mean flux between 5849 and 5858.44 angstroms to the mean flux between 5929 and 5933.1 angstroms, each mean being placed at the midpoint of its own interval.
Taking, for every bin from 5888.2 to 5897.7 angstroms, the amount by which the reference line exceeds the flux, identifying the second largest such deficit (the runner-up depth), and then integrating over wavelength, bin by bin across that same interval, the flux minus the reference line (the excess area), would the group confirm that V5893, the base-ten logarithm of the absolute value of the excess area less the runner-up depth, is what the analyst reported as 1.31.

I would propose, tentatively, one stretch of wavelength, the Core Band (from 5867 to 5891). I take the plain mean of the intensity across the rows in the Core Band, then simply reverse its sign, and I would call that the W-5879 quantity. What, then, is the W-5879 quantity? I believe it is -11.2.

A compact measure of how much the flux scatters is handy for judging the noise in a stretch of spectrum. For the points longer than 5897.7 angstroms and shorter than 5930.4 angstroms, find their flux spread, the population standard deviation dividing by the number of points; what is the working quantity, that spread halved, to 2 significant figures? 0.53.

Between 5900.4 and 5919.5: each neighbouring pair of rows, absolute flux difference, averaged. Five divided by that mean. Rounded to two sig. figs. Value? 3.1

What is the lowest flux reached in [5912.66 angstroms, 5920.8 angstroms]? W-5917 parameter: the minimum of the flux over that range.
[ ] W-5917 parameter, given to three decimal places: 8.888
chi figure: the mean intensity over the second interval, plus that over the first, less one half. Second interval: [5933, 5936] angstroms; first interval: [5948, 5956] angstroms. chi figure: 21.8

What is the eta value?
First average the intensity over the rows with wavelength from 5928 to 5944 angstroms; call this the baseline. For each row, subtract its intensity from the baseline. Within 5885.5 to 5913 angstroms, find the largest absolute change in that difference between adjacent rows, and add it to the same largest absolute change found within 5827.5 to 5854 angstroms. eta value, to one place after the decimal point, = 5.5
